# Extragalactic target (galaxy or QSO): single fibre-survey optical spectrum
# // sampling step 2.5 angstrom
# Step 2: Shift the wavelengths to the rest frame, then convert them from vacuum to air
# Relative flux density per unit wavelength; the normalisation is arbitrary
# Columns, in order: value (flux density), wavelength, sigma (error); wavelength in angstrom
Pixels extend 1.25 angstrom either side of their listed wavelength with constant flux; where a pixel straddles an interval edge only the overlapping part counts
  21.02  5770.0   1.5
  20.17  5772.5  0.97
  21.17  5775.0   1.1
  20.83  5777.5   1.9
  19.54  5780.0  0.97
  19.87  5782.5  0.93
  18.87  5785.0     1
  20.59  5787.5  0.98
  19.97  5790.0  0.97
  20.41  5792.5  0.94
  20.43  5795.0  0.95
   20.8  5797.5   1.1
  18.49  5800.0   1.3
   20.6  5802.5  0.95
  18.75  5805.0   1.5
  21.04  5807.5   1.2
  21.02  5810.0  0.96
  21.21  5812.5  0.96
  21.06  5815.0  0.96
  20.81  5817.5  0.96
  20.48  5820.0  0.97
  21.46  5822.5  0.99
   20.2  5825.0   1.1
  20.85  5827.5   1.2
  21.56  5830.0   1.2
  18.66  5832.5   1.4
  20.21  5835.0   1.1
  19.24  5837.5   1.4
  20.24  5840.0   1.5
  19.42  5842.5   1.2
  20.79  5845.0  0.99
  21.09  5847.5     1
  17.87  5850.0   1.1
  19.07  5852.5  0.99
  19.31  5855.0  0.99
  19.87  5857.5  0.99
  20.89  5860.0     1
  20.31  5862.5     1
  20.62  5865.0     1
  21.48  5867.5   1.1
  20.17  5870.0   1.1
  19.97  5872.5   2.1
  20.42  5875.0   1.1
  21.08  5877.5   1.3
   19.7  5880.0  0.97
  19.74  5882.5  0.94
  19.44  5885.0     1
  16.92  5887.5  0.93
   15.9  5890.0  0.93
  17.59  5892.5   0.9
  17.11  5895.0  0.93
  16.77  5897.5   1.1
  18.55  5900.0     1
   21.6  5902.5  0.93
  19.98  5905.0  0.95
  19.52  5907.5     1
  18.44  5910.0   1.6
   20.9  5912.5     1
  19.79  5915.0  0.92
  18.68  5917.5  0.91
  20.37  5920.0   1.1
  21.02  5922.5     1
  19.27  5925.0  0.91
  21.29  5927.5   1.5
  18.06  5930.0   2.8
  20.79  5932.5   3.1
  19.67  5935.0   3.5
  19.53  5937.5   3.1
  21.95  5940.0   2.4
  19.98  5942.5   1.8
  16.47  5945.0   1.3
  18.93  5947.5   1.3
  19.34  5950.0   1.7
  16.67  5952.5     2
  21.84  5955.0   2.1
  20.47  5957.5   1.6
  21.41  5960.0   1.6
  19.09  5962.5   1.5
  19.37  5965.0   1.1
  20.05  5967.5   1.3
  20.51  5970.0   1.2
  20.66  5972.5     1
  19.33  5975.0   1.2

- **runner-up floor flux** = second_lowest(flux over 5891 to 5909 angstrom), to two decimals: 17.11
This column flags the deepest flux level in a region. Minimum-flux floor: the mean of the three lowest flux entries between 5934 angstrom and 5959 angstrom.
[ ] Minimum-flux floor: 17.4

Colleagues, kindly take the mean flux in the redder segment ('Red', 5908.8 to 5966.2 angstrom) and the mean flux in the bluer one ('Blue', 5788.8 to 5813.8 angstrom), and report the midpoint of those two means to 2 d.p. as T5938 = 19.99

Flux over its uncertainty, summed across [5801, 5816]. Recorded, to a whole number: 118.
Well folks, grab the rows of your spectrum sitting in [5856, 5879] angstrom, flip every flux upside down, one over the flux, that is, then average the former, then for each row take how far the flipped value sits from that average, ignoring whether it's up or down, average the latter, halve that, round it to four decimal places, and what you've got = 0.0005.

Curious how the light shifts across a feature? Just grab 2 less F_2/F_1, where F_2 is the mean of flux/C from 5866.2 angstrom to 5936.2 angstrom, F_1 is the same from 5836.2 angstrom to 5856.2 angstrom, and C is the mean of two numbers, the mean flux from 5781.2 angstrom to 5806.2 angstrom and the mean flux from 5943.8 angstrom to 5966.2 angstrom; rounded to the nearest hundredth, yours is 1.01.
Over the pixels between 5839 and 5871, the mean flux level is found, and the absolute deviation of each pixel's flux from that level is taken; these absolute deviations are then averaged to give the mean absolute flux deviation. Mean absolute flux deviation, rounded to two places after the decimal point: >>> 0.75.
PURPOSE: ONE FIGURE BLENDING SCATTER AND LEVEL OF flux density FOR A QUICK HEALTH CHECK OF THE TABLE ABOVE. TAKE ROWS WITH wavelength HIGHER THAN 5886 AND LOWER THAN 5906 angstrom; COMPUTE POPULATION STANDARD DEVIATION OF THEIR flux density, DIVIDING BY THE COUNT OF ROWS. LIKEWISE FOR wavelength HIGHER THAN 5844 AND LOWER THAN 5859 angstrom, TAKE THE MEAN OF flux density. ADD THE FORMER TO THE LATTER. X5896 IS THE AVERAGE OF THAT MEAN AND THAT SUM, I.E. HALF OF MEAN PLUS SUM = 20.6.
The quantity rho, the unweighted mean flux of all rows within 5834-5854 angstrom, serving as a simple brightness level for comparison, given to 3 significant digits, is 19.7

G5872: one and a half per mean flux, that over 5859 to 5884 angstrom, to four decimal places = 0.0734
